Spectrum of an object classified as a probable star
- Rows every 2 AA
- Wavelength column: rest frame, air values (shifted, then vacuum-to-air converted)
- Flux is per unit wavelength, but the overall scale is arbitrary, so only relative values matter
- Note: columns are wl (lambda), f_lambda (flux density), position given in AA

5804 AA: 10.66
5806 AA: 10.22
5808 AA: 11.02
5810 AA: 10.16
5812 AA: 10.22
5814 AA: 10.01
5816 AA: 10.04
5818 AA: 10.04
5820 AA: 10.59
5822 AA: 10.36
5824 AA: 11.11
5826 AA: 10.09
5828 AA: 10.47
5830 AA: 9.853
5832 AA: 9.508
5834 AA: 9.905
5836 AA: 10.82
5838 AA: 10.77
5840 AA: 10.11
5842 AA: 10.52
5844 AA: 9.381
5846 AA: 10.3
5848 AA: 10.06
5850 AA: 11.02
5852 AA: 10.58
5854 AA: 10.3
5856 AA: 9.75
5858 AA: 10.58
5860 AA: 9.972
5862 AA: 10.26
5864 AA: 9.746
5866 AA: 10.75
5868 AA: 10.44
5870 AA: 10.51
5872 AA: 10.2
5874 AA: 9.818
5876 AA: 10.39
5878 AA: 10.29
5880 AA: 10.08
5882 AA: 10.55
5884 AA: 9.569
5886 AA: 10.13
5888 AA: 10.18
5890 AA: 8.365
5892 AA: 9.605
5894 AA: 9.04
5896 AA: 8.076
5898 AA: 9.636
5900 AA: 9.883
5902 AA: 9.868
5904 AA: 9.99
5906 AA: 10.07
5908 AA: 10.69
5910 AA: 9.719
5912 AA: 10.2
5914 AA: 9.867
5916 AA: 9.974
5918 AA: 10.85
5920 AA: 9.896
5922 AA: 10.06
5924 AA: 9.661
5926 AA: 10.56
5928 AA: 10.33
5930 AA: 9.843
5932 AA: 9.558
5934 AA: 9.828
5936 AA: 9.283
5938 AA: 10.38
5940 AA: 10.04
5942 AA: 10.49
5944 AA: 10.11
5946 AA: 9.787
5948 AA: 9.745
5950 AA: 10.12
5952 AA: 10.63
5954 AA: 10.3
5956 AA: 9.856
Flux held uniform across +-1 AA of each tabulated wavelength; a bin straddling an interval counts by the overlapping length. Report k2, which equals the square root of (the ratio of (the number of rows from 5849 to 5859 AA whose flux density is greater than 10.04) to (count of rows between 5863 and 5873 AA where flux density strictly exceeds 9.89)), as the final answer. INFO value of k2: 1.0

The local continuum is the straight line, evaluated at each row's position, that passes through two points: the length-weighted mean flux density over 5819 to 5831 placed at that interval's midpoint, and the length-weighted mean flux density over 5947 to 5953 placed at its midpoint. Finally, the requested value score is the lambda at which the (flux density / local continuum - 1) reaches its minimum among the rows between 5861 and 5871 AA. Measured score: 5864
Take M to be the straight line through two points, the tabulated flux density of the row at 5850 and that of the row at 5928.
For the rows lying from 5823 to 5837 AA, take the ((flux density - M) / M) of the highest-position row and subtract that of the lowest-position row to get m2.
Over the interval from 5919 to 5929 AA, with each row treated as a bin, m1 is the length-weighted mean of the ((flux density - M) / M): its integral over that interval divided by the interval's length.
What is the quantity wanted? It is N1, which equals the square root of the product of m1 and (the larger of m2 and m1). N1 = 0.021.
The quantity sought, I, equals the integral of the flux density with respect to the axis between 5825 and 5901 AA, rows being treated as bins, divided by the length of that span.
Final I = 10.0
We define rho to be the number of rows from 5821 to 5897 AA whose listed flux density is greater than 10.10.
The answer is 22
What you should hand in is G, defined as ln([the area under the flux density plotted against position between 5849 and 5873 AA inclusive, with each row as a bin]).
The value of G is 5.5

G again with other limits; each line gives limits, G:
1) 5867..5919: 6.2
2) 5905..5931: 5.6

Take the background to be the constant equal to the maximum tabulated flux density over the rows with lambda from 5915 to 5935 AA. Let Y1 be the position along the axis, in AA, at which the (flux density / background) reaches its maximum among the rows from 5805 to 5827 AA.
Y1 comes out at 5824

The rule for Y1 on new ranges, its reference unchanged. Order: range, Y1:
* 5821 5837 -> 5824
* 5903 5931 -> 5918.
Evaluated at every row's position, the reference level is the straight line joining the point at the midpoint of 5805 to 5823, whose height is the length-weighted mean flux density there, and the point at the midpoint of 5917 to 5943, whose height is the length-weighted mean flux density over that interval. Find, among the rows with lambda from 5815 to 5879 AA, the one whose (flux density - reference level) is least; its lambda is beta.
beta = 5844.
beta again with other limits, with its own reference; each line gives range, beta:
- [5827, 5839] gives 5832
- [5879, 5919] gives 5896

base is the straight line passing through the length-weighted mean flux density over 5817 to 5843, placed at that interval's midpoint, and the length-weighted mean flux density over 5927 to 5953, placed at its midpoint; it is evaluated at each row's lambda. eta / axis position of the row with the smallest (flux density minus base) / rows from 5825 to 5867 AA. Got 5844 AA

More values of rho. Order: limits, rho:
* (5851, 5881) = 10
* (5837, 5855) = 7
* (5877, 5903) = 4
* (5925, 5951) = 6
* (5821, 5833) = 3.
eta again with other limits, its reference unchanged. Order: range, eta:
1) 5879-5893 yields 5890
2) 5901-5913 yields 5910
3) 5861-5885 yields 5884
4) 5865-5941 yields 5896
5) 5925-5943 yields 5936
